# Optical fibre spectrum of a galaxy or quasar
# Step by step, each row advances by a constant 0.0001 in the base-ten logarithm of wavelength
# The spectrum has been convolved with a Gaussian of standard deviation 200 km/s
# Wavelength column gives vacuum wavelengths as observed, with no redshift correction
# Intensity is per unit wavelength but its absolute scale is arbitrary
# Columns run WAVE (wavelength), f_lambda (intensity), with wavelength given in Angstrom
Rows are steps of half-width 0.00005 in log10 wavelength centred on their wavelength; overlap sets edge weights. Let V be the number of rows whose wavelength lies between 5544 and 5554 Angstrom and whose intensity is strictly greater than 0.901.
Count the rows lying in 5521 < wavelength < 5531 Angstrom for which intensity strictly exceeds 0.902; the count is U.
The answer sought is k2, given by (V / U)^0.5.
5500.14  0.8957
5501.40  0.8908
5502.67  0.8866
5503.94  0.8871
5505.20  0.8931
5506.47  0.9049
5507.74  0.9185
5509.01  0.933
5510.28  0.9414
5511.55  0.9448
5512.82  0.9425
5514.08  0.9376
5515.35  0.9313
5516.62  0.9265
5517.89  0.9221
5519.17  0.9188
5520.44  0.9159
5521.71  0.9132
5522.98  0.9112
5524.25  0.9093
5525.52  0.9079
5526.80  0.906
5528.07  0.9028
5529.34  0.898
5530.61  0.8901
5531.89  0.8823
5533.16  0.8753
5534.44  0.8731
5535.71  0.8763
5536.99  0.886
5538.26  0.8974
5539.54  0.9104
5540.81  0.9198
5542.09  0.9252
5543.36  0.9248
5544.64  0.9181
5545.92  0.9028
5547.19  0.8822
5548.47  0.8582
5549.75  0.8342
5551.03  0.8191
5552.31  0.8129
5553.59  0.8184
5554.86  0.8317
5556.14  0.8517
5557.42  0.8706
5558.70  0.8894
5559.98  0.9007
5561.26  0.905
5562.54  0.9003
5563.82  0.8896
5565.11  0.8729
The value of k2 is 0.6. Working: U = 6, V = 2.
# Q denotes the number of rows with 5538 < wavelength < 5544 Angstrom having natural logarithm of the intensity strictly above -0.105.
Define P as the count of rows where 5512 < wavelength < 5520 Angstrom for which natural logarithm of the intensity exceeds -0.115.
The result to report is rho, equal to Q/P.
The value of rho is 0.67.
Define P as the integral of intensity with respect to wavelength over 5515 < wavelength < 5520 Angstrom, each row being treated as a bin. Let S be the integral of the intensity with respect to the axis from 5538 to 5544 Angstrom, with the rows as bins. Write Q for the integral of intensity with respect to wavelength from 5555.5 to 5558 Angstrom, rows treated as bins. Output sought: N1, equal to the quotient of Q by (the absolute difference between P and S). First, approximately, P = 4.6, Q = 2.2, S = 5.5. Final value 2.4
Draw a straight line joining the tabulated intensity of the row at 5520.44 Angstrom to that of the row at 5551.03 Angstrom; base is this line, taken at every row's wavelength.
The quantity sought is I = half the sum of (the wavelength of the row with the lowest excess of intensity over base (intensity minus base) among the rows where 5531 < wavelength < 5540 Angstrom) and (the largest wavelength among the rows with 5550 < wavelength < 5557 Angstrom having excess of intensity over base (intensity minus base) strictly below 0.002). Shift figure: 5542.7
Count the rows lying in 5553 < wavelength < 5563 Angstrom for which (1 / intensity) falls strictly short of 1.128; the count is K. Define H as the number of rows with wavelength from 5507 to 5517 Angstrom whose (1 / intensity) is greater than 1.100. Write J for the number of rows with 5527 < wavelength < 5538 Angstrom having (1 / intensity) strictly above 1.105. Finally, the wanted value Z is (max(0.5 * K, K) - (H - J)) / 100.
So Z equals 0.12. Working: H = 0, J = 8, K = 4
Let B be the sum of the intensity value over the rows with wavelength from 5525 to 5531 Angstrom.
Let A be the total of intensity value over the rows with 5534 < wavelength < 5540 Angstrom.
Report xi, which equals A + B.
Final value 8.95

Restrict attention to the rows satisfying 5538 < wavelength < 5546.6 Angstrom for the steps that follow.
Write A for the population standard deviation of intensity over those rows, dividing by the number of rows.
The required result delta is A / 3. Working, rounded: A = 0.010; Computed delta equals 0.0033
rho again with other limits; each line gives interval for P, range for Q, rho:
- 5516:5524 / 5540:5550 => 0.83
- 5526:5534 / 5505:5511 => 1.33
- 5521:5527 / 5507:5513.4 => 1.00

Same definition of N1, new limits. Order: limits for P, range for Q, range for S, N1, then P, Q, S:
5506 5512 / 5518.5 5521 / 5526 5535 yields 0.9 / 5.6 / 2.3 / 8.0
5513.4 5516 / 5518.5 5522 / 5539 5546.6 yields 0.7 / 2.4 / 3.2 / 7.0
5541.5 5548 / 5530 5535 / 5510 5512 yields 1.1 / 5.9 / 4.4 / 1.9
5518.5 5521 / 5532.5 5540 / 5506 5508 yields 14.3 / 2.3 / 6.6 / 1.8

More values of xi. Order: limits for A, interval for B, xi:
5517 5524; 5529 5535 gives 9.00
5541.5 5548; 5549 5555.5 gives 8.67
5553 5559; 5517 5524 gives 8.84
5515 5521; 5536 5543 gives 9.15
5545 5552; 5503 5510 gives 8.83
